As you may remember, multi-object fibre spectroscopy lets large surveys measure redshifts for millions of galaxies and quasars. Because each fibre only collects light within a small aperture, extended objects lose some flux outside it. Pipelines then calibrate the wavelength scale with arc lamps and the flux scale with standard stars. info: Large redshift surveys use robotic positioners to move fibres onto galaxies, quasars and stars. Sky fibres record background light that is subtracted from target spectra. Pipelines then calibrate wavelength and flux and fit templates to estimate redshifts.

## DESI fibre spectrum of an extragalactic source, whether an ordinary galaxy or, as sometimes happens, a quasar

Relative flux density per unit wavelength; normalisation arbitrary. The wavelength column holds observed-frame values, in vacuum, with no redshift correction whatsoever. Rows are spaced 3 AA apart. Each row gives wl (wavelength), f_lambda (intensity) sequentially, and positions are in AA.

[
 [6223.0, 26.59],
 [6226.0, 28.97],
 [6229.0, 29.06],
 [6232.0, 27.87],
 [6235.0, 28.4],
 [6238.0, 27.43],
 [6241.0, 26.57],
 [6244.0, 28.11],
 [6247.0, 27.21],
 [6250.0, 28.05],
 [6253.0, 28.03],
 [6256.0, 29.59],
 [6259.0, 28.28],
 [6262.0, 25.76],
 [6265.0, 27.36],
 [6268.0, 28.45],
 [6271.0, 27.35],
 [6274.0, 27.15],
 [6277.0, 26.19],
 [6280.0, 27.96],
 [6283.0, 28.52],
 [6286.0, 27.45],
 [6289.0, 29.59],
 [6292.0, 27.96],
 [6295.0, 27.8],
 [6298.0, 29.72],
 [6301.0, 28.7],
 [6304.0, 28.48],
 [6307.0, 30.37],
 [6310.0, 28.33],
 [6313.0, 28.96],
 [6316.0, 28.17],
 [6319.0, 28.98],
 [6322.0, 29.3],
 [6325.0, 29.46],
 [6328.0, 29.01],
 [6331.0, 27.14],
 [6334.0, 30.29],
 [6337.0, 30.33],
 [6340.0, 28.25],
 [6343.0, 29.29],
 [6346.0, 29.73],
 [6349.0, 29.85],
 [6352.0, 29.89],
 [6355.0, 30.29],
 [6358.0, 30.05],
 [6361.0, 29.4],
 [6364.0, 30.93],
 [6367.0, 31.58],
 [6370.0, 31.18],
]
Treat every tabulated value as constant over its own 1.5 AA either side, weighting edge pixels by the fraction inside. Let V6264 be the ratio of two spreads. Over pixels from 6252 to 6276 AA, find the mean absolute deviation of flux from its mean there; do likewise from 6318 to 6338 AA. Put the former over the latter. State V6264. 1.17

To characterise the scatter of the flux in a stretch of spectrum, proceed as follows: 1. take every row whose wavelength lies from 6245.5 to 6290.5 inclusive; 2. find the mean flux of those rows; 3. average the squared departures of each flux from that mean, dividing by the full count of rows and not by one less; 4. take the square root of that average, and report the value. 1.03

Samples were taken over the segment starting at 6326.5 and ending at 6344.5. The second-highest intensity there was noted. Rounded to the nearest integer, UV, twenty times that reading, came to 606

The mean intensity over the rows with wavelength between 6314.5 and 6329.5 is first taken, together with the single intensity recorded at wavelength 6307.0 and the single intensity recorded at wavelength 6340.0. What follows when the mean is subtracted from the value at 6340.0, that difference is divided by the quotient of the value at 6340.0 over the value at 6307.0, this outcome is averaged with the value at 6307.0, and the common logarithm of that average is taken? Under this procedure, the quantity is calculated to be 1.17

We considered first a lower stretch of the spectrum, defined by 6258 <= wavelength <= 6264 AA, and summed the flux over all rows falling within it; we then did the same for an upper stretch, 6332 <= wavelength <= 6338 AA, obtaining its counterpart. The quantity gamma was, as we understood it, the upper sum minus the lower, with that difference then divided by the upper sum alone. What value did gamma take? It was 0.11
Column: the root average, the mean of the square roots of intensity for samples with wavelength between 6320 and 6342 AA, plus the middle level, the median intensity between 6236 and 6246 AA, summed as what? 32.8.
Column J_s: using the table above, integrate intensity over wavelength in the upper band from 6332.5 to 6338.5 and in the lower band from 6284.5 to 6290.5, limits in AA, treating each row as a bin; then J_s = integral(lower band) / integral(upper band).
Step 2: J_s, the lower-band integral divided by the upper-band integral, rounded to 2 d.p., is 0.94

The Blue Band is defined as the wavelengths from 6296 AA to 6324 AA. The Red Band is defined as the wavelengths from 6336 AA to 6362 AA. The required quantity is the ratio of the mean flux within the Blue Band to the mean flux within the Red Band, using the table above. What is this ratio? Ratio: 0.98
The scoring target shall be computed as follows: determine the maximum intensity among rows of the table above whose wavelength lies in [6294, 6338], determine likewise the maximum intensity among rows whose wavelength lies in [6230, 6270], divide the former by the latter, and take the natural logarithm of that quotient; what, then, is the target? 0.026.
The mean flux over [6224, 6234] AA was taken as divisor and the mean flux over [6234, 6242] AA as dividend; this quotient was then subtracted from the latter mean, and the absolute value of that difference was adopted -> 26.5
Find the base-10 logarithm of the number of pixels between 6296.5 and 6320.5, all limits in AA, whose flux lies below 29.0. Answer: 0.778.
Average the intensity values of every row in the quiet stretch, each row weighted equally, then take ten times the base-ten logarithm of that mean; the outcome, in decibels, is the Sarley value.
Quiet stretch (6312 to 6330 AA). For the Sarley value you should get 14.6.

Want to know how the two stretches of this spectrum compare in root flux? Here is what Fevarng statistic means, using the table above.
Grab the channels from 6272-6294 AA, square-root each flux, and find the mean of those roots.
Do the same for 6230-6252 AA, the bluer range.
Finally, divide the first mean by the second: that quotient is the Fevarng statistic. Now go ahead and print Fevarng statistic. 1.00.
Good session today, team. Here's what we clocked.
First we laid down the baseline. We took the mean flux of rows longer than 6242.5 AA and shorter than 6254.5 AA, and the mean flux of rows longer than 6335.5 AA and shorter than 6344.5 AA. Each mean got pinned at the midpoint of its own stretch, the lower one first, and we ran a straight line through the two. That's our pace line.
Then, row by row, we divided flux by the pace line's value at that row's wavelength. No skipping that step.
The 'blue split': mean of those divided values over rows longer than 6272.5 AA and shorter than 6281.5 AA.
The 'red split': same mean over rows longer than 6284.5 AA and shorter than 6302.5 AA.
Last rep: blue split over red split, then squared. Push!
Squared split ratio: 0.92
